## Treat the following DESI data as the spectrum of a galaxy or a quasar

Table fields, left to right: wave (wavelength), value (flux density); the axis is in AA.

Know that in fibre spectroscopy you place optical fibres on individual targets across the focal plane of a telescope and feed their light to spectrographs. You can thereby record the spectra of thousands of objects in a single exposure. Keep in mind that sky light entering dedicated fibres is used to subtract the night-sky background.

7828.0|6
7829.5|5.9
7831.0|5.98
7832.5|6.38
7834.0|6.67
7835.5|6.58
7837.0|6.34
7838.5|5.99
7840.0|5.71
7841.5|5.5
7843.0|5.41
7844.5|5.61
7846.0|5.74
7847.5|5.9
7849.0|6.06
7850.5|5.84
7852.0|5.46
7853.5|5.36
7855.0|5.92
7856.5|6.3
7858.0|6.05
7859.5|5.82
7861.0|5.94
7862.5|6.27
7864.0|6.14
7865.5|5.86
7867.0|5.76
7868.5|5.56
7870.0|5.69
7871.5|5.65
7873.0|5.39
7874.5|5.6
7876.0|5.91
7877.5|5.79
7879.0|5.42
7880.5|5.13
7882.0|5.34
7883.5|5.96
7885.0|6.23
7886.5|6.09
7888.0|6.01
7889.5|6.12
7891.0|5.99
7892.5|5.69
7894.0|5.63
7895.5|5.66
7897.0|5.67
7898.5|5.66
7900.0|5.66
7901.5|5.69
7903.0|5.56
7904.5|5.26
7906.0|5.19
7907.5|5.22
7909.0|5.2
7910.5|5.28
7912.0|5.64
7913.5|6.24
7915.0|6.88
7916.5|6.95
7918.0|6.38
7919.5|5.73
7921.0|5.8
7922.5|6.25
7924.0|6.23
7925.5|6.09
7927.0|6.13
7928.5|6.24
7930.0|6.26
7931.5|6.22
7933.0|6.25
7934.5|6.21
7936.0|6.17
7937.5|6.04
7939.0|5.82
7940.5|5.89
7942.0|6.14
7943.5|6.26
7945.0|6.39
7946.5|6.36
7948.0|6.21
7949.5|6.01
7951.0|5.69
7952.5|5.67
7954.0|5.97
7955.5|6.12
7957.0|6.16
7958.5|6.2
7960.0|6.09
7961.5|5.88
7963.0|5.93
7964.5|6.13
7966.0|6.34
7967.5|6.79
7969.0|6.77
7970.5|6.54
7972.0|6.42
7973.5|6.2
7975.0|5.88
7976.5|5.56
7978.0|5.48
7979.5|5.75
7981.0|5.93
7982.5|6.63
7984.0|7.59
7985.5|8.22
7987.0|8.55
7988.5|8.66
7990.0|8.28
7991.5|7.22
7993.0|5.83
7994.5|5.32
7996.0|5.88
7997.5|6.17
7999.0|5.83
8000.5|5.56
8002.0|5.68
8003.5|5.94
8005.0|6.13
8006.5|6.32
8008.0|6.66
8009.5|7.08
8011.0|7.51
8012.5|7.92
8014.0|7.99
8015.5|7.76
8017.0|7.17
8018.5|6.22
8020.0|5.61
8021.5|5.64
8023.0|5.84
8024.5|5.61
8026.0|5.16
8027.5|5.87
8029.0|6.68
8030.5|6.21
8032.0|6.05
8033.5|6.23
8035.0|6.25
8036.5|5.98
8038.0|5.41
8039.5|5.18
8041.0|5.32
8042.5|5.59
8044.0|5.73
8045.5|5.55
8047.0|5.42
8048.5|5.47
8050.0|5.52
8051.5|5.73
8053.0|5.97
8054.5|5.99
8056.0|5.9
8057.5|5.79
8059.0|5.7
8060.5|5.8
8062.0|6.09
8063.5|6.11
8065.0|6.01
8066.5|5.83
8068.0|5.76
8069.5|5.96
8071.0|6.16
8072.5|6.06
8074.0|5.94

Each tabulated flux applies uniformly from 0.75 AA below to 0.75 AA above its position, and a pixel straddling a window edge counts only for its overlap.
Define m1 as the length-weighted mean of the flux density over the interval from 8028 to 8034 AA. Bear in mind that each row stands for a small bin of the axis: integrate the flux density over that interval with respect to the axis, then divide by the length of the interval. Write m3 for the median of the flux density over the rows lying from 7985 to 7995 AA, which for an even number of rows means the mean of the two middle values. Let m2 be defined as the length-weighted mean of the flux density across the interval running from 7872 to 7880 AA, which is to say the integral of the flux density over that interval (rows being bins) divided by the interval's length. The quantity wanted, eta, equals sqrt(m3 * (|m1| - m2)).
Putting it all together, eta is 2.35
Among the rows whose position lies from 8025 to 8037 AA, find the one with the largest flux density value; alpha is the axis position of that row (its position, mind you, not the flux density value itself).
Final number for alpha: 8029.0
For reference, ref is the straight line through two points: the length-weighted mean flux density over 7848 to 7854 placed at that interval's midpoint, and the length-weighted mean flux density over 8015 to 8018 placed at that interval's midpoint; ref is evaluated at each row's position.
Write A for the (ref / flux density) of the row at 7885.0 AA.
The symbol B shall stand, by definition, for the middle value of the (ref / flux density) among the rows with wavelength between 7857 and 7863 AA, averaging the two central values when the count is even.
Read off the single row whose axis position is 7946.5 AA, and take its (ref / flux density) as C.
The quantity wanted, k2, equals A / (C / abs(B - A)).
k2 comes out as 0.00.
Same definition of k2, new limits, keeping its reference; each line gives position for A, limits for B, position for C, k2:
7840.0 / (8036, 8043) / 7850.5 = 0.42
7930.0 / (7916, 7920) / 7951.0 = 0.03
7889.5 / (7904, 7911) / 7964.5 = 0.18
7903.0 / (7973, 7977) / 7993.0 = 0.06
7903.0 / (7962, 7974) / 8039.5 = 0.03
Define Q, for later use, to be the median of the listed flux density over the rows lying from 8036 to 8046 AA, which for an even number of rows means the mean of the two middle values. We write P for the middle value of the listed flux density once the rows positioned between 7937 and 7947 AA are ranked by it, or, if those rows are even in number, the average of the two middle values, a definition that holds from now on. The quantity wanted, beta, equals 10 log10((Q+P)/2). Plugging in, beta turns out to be 7.67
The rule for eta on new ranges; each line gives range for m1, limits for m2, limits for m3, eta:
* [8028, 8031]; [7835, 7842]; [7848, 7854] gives 1.49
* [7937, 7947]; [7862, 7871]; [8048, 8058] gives 1.23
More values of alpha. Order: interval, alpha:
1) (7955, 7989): 7988.5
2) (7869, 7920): 7916.5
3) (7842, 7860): 7856.5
